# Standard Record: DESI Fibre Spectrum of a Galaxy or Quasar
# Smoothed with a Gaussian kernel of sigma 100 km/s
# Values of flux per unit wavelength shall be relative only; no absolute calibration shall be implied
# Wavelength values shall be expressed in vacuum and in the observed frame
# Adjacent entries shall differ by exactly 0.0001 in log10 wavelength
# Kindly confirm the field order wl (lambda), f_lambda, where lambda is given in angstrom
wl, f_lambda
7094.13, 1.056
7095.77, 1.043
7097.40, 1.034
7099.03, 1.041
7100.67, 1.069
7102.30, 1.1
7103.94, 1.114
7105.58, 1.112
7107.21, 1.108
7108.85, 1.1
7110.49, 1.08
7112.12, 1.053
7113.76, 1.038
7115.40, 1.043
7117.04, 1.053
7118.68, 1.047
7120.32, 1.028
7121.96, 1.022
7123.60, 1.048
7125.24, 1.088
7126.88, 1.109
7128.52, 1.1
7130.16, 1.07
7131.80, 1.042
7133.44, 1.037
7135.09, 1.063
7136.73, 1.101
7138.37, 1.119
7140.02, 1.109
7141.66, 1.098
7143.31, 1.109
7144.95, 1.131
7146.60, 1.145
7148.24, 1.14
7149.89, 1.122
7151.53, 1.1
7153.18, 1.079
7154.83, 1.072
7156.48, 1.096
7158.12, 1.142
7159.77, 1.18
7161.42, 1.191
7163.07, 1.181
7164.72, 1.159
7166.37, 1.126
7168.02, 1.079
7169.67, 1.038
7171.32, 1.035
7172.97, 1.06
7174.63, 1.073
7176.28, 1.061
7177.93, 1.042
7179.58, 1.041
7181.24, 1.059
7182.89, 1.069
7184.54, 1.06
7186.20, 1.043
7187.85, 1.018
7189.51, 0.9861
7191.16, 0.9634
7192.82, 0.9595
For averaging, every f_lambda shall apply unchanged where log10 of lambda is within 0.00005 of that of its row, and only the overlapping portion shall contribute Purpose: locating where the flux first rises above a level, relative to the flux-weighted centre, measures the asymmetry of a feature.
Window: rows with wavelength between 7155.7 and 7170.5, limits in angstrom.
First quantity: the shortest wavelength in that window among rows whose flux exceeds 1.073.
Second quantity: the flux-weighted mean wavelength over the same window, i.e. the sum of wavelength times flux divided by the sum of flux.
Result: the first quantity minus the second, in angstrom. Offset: -6.5 angstrom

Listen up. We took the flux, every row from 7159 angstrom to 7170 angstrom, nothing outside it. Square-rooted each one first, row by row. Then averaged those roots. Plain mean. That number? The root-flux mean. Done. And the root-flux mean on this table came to 1.07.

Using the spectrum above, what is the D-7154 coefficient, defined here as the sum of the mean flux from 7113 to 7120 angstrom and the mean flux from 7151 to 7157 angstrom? 2.13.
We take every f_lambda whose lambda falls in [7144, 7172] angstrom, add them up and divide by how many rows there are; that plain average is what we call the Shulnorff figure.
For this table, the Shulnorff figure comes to 1.12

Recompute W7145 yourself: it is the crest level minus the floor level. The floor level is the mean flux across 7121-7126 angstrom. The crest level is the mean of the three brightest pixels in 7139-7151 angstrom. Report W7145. 0.09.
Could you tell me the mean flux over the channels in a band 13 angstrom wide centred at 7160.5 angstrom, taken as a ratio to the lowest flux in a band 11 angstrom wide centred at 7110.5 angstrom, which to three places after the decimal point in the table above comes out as 1.102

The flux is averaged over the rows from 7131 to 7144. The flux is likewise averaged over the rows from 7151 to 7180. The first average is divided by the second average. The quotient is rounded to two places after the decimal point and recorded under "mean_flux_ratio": 0.99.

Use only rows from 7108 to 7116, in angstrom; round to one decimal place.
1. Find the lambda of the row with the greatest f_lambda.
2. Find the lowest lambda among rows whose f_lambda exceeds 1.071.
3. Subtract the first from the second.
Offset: 0.0 angstrom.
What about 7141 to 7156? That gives -4.9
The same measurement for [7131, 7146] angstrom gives -8.2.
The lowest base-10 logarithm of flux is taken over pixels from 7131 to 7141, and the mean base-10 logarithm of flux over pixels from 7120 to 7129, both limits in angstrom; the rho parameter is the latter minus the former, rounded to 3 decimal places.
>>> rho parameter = 0.012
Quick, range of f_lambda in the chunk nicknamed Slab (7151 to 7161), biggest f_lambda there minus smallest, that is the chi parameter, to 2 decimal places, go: 0.11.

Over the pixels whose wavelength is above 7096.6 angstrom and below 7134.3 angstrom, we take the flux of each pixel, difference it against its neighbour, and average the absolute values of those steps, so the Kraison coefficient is 0.016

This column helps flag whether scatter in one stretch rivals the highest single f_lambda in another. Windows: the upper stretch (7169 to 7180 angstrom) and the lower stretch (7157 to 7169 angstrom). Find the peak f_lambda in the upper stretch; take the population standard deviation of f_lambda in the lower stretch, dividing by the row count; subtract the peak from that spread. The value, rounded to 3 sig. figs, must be -1.04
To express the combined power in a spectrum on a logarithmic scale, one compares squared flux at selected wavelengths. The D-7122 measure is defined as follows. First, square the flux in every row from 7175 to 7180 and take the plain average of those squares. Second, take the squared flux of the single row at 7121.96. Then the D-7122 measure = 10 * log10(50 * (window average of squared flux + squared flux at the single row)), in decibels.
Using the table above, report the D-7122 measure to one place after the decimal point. 20.3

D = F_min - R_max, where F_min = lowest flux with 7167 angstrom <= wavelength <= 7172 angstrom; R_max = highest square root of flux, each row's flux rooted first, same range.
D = 0.00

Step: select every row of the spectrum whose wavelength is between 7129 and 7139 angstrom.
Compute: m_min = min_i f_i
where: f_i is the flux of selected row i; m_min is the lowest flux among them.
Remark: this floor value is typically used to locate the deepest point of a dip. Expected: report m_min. 1.037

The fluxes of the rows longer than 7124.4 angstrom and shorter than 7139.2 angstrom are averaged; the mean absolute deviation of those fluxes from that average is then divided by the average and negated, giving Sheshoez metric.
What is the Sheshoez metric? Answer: -0.023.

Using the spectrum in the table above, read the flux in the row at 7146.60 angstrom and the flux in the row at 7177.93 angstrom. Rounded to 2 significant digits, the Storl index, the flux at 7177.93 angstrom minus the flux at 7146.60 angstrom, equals -0.10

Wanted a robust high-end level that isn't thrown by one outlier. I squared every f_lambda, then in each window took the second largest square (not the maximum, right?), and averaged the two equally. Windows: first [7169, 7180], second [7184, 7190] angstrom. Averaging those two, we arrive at 1.11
